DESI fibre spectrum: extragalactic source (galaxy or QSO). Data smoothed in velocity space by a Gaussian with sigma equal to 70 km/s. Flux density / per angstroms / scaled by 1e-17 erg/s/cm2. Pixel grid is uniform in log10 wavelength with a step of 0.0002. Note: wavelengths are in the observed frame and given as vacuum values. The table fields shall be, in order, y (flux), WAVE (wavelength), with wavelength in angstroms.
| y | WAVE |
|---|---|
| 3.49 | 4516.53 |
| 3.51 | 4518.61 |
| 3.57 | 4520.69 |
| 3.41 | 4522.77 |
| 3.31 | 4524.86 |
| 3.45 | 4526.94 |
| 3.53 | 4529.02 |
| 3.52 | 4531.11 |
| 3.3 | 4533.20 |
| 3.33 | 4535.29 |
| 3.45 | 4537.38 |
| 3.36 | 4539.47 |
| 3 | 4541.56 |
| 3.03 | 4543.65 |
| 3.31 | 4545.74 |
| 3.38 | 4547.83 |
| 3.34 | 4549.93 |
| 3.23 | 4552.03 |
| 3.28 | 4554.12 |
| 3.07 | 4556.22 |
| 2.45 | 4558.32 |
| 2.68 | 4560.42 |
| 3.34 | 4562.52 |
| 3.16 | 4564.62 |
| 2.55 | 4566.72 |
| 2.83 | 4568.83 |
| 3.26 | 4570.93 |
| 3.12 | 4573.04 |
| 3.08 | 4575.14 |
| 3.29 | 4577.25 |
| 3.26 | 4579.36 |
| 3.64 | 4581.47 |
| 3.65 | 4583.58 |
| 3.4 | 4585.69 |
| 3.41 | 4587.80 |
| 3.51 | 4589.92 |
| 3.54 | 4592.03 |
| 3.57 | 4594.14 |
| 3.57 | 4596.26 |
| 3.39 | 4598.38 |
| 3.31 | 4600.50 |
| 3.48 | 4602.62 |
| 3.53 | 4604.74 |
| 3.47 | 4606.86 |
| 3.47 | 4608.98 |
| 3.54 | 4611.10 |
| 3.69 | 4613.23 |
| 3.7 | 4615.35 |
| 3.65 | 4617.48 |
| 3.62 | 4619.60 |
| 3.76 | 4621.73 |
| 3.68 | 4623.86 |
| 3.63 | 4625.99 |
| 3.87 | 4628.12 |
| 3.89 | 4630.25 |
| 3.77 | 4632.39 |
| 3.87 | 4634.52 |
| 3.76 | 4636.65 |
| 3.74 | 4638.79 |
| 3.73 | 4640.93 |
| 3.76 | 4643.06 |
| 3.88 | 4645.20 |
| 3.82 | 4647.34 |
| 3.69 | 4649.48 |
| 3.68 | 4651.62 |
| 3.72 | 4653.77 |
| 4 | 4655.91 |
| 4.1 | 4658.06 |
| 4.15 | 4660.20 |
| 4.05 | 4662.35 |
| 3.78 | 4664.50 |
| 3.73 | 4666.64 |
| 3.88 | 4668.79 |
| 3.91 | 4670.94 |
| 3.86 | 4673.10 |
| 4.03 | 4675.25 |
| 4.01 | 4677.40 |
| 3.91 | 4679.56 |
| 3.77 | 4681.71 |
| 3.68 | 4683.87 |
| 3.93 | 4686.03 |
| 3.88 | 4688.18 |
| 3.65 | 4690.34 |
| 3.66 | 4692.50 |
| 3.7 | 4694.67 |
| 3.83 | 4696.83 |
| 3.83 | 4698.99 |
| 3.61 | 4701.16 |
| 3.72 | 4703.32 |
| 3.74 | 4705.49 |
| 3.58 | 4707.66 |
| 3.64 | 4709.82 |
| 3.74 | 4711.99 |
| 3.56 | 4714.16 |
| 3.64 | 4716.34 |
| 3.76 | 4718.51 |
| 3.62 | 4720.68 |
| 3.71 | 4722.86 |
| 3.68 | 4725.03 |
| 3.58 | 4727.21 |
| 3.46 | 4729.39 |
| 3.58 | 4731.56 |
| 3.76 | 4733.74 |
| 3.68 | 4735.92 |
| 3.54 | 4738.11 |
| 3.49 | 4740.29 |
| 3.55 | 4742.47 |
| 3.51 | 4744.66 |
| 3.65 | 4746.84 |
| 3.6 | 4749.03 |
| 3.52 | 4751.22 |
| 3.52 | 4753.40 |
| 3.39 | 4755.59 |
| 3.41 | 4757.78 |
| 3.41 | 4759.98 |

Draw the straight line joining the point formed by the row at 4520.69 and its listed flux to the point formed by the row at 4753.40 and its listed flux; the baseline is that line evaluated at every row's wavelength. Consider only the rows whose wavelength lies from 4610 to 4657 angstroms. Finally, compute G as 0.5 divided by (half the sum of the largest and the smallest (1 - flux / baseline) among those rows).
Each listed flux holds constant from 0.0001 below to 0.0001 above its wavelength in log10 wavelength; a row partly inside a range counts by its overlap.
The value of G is -8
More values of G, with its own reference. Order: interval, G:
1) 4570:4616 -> 11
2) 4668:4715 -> -7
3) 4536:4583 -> 3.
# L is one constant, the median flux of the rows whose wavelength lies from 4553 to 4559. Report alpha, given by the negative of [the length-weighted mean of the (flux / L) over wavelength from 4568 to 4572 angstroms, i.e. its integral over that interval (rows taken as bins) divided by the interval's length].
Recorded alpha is -1.00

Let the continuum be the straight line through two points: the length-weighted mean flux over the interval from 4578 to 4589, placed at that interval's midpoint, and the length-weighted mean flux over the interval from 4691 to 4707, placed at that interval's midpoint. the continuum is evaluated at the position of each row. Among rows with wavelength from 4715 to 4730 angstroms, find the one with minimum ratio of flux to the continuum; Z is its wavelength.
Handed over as 4729.39 angstroms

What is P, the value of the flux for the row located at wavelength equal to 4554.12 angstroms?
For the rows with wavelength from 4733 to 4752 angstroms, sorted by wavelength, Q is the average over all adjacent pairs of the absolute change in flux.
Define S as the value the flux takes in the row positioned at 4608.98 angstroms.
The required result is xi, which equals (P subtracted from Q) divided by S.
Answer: -0.92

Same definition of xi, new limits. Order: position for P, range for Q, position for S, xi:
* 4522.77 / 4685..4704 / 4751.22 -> -0.94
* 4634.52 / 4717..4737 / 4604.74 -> -1.07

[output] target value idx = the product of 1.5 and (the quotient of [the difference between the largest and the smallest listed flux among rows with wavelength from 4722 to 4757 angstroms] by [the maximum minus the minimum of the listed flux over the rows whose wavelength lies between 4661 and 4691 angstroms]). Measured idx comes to 1.4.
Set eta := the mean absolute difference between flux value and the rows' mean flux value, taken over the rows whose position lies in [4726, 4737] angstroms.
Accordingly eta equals 0.09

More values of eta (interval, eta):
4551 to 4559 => 0.28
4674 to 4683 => 0.09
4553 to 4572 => 0.29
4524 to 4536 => 0.09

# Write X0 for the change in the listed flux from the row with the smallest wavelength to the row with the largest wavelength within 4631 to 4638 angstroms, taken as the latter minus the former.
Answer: -0.01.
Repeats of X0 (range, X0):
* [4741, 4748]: 0.10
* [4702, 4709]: -0.14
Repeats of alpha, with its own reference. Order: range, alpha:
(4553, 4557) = -1.04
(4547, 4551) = -1.09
